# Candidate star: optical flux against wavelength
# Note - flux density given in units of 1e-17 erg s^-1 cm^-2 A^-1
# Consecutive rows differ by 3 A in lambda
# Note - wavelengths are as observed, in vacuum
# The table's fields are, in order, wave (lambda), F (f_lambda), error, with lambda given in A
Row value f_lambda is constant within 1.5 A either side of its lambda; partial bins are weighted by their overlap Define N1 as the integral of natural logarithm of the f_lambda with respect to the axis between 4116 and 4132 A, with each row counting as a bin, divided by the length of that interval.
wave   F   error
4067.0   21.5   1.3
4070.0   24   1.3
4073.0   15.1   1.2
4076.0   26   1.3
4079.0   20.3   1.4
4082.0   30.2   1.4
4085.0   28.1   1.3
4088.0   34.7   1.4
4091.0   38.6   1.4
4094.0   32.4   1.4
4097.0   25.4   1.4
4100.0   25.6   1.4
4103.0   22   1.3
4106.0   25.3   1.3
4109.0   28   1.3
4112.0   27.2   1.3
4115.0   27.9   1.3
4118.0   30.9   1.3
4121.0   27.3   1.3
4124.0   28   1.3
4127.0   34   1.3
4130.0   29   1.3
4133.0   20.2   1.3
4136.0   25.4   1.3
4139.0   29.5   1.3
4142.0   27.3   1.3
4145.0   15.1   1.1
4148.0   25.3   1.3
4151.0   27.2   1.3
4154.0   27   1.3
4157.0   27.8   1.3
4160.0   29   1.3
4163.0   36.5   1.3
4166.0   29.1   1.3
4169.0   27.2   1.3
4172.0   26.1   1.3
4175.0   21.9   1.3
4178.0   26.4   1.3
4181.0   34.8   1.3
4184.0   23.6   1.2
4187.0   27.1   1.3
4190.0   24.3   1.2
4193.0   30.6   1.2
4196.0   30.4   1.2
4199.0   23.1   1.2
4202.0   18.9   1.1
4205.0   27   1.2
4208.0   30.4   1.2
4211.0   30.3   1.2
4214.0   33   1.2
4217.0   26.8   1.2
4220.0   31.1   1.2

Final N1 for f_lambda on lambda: 3.38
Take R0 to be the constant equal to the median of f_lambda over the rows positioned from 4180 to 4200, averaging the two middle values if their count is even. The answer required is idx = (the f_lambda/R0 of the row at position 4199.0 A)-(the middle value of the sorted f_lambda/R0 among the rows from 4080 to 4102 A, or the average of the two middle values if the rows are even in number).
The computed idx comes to -0.3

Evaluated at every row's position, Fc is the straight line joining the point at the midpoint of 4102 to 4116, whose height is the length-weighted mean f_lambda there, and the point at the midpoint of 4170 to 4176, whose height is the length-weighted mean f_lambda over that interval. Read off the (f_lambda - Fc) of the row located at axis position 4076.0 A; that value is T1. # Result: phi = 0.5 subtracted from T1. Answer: -1.5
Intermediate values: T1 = -1.0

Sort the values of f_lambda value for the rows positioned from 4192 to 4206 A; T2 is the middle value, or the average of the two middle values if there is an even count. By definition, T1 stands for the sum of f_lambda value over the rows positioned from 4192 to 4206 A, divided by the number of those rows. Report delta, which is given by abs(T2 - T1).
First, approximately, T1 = 26.0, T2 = 27.0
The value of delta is 1.0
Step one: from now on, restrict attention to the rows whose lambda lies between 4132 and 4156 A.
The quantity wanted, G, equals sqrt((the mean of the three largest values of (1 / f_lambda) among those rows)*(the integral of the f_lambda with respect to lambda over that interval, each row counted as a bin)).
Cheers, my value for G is 5.5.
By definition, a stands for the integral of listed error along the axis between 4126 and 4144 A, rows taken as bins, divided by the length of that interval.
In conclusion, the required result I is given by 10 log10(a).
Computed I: 1.12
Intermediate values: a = 1.29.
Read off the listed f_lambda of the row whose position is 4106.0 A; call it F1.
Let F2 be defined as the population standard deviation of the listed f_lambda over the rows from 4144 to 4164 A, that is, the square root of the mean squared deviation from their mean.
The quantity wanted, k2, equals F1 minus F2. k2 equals 19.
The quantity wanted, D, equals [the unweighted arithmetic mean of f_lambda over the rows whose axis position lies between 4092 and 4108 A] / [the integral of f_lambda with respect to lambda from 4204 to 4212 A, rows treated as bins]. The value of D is 0.111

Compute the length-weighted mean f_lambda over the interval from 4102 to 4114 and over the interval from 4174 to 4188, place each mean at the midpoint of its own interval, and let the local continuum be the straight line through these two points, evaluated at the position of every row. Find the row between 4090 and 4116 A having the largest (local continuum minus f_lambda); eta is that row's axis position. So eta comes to 4103.0 A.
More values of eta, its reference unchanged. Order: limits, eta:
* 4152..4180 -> 4175.0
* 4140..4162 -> 4145.0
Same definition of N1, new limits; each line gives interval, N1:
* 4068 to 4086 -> 3.14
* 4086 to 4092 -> 3.57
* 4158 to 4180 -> 3.33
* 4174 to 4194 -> 3.28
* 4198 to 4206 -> 3.11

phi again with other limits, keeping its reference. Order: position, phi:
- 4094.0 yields 5.3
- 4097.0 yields -1.6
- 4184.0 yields -1.0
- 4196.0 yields 6.1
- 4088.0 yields 7.5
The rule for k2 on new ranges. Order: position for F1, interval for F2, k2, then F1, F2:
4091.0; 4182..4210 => 35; 38.6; 3.8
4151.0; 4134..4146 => 22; 27.2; 5.5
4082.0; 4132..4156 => 26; 30.2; 4.4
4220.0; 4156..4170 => 28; 31.1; 3.4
